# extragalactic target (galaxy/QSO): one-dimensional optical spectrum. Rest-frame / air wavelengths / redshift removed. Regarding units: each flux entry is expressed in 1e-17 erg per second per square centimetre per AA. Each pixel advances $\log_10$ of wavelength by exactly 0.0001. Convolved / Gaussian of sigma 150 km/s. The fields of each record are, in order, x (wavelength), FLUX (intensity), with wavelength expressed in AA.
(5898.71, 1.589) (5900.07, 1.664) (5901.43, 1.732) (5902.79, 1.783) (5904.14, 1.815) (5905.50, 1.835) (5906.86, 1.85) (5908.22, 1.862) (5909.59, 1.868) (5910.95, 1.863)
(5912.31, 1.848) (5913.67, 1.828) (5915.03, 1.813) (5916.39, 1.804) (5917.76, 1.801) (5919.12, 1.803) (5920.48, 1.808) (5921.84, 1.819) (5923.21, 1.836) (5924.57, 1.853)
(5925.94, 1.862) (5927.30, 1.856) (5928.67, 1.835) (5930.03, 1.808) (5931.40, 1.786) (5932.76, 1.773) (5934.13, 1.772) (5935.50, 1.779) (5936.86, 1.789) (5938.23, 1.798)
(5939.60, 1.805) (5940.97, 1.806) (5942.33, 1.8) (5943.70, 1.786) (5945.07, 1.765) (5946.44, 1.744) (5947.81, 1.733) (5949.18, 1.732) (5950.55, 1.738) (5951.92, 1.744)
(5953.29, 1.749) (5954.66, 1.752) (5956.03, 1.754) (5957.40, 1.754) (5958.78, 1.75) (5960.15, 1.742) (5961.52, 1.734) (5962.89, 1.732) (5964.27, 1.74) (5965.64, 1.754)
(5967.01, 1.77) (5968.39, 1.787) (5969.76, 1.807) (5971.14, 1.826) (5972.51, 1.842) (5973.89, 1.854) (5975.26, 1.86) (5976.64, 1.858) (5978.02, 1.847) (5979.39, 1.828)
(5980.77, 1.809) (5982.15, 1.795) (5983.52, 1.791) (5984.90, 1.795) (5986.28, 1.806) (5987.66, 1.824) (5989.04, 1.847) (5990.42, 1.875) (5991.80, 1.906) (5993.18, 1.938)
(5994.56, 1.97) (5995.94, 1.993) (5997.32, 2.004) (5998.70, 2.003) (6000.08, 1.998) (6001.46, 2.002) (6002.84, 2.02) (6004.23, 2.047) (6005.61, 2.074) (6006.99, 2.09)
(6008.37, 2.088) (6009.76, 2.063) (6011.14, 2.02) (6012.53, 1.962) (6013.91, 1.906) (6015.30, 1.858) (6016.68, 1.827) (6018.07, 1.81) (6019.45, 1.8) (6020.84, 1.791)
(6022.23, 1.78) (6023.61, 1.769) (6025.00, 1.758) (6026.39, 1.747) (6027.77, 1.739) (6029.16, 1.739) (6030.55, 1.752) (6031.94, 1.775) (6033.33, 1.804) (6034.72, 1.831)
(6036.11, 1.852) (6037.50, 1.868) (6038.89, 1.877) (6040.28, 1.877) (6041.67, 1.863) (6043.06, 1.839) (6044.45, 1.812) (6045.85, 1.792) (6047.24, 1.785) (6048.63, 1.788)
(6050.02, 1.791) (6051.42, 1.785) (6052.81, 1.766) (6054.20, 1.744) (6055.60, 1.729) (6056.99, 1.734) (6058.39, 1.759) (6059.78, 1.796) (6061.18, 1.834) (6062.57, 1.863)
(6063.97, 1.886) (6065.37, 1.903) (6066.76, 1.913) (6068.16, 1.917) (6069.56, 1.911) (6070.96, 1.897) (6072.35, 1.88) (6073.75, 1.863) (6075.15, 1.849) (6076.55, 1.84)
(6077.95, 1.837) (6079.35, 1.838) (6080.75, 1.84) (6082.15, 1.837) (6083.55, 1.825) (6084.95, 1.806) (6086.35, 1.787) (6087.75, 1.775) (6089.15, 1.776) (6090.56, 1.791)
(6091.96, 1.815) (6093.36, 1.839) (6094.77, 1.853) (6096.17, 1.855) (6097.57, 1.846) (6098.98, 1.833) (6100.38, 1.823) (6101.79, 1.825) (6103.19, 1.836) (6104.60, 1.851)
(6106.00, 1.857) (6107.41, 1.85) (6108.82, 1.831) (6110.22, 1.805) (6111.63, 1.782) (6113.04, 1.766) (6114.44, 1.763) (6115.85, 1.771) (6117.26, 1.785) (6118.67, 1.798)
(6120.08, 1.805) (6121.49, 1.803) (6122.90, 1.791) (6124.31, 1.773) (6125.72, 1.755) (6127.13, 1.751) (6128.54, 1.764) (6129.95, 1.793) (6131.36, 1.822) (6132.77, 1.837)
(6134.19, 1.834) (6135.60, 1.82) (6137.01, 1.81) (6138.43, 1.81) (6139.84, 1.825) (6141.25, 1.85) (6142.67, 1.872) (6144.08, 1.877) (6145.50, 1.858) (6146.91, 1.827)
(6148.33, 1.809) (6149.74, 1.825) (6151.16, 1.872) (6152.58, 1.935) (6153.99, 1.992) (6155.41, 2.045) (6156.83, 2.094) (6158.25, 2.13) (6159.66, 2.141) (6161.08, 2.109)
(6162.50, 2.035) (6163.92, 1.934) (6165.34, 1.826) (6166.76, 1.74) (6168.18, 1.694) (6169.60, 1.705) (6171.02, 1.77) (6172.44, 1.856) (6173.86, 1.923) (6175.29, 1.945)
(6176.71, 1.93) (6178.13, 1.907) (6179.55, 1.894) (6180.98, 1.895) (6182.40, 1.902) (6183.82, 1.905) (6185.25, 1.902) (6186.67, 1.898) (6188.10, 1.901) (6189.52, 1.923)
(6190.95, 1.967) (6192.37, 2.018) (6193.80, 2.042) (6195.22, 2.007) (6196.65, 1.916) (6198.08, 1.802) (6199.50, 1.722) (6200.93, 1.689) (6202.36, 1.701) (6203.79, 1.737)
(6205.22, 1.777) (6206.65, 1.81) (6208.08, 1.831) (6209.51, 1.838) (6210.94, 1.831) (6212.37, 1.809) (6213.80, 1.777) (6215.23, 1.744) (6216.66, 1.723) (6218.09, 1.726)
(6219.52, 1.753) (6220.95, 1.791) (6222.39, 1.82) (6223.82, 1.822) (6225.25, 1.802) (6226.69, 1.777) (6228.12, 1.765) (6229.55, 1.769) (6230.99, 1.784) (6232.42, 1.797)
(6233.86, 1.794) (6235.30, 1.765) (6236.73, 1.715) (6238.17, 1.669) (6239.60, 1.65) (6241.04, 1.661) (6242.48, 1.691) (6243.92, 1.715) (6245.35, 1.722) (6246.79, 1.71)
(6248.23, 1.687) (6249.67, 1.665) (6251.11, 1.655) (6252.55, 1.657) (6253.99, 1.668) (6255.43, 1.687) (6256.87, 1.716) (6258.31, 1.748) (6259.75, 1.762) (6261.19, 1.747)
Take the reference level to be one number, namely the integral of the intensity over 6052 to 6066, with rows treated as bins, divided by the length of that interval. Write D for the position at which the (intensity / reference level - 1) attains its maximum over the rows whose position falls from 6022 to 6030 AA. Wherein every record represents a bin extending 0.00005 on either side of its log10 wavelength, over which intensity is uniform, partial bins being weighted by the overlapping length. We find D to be 6022.23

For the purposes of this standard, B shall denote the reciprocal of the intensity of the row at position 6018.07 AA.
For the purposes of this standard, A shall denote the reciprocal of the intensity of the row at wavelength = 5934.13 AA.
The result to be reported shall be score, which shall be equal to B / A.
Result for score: 0.98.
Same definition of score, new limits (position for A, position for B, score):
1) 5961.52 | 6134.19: 0.95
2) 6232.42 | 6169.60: 1.05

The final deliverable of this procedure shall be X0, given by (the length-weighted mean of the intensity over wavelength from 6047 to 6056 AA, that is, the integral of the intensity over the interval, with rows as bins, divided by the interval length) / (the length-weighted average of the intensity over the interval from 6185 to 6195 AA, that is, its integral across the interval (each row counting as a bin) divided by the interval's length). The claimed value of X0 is 0.90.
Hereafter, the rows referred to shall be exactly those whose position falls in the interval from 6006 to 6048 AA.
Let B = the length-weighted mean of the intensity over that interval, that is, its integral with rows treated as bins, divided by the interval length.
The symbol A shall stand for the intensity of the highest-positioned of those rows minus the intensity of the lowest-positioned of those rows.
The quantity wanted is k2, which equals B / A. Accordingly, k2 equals -6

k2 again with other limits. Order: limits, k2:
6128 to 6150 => 30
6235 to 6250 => -17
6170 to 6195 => 7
